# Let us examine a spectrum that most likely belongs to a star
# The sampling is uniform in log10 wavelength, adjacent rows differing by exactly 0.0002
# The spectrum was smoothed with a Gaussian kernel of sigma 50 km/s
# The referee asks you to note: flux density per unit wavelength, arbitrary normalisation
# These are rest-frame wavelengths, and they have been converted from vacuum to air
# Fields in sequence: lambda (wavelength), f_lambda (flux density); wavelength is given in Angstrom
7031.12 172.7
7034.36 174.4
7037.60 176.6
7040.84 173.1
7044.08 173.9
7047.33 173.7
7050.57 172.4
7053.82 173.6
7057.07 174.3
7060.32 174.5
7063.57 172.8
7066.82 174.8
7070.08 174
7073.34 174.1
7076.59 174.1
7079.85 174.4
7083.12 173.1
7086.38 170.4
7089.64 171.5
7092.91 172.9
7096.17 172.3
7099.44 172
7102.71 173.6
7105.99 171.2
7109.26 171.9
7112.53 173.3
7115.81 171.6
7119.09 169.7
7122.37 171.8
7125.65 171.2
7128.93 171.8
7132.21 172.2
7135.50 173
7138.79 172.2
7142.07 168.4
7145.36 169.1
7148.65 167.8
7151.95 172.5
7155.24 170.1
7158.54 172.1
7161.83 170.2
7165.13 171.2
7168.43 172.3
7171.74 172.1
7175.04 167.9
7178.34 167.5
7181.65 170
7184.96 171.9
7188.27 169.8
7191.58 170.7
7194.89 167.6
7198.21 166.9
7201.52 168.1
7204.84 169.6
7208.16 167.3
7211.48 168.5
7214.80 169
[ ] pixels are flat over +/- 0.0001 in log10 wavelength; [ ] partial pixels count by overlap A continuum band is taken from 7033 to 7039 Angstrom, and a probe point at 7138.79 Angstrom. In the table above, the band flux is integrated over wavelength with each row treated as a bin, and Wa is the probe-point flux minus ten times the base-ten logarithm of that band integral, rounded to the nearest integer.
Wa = 142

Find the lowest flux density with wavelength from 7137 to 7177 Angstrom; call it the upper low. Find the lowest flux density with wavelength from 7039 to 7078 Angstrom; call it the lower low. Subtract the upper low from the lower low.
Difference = 4.6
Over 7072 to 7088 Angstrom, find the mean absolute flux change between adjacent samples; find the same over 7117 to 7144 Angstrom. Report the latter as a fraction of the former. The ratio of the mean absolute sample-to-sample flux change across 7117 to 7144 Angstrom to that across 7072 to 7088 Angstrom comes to 1.2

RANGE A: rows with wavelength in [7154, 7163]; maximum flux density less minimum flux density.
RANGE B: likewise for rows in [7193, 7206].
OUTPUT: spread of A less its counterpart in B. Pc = -0.7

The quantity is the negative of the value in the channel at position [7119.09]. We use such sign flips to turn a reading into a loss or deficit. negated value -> -170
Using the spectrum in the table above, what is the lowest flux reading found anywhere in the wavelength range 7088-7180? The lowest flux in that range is 167.5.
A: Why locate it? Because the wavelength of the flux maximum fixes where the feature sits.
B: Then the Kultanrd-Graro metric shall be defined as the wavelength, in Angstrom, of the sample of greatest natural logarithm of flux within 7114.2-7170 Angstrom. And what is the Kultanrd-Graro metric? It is 7135.50 Angstrom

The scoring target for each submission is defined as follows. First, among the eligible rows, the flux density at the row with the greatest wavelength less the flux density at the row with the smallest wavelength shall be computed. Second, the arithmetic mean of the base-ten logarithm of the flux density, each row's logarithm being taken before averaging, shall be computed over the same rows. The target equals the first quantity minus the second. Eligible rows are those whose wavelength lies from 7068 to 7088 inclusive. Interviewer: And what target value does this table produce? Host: -5.8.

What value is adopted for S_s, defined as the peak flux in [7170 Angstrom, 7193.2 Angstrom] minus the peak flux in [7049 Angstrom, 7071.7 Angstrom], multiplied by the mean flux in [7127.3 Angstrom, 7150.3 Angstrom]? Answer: -461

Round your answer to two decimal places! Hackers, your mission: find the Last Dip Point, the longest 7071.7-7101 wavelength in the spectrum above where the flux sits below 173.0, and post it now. 7099.44 Angstrom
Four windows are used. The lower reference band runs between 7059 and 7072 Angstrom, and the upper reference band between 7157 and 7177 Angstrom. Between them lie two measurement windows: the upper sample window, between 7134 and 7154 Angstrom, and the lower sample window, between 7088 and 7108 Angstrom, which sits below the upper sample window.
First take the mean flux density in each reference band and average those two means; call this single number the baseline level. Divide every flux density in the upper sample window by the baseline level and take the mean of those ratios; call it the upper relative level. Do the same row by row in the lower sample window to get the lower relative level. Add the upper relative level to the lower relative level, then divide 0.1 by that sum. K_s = 0.0503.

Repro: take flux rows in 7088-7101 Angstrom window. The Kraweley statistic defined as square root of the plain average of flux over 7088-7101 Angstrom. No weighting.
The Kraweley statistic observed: 13.12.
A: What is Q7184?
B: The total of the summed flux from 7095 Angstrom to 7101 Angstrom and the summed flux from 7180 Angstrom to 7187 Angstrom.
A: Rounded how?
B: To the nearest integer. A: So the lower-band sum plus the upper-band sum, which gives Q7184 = 686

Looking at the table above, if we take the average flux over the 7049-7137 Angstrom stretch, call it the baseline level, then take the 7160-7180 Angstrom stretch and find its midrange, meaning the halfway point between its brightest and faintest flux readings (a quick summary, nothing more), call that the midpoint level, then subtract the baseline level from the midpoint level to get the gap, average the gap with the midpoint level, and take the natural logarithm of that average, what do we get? 4.43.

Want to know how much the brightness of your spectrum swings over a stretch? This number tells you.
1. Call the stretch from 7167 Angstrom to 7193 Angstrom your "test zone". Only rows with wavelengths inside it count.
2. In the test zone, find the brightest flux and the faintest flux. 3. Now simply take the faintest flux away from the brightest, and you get 4.8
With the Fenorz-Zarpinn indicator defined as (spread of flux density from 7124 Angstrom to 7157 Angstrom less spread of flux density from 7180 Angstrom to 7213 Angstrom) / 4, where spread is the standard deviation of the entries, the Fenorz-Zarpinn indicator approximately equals 0.06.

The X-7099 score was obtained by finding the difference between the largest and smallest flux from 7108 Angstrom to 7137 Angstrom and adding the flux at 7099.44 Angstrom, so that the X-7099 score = 176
